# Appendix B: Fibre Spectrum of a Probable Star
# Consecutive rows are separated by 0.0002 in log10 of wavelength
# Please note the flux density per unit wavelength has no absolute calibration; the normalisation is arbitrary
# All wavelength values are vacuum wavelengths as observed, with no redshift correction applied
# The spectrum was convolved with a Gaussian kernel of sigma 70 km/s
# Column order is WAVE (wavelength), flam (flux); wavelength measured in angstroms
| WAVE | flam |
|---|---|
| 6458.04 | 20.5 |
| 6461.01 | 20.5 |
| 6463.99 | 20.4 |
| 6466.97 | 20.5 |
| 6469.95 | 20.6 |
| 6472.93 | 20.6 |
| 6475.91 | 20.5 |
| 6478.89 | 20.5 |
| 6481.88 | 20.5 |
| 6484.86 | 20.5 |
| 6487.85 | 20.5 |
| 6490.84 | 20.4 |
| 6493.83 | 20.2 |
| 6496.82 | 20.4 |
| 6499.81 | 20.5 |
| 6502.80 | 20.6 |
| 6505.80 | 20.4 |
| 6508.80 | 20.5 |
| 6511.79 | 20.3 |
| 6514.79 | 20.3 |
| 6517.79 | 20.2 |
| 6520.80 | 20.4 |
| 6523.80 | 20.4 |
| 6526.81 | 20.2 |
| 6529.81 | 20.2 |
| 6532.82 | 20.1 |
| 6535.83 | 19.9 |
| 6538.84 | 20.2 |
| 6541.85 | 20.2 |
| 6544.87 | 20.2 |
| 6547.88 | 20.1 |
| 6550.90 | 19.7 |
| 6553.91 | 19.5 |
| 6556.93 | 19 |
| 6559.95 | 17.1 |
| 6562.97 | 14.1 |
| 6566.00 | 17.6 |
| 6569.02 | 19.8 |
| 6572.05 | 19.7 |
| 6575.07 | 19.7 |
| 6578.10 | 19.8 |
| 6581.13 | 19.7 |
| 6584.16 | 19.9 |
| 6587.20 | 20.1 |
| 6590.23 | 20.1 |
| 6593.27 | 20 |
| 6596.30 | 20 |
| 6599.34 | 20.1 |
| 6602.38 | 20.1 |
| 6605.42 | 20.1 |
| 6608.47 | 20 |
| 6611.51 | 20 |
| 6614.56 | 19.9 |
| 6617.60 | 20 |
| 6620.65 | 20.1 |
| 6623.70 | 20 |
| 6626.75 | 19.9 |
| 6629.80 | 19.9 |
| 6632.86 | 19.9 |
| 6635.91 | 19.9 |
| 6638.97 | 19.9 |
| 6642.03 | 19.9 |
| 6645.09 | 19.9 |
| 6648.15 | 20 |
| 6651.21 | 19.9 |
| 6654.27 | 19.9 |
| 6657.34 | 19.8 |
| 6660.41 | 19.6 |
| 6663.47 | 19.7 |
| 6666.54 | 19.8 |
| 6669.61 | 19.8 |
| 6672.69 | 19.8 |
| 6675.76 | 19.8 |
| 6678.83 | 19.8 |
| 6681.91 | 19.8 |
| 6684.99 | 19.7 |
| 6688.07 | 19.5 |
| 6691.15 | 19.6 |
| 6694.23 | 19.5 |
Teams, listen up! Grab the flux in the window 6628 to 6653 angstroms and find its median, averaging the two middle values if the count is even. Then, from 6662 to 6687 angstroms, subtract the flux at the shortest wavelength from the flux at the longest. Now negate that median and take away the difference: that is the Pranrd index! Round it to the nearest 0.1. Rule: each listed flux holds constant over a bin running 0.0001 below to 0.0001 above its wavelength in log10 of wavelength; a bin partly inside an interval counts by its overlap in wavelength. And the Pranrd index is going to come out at -19.9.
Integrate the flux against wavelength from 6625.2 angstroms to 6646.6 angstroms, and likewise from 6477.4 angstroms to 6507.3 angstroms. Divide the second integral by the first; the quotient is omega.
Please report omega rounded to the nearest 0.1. 1.4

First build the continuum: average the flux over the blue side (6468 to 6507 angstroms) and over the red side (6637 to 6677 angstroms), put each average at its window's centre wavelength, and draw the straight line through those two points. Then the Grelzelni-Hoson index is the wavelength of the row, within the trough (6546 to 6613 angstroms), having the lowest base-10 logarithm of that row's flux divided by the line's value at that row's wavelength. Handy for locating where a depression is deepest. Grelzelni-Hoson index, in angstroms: 6562.97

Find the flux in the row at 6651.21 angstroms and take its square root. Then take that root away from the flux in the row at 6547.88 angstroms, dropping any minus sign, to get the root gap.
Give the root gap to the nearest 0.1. 15.6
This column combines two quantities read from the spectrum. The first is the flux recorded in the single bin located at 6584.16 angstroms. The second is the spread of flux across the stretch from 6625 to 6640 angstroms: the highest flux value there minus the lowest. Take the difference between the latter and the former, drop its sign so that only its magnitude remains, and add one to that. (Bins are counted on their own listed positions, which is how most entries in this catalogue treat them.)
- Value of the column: 20.9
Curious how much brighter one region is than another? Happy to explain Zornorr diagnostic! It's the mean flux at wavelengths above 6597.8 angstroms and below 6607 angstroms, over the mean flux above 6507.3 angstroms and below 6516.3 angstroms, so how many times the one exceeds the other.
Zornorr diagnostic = 0.99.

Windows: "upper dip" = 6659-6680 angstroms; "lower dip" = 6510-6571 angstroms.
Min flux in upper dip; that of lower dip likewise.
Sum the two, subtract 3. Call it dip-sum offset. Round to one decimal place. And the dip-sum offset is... 30.7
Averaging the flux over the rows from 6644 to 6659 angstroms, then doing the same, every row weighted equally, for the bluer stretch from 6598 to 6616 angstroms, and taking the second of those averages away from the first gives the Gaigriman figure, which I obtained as -0.13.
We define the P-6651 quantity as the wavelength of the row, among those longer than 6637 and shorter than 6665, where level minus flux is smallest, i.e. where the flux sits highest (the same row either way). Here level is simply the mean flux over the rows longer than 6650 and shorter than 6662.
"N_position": 6648.15 angstroms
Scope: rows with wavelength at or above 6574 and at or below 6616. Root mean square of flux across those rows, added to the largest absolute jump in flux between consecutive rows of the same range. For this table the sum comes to 20.2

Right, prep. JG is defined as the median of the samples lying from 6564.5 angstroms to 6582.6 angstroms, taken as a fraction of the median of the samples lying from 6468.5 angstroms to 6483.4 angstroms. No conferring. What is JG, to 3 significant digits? 0.961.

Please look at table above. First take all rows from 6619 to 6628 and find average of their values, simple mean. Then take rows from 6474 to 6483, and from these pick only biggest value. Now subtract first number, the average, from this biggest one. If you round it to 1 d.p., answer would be 0.5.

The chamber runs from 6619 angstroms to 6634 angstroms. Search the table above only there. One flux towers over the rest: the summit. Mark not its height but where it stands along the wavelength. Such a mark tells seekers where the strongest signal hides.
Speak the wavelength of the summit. 6620.65 angstroms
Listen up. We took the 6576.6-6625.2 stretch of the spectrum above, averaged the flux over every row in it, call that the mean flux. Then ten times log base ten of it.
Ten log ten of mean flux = 13.01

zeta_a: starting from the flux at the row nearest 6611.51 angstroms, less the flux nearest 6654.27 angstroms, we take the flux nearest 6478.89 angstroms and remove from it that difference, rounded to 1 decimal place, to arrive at 20.4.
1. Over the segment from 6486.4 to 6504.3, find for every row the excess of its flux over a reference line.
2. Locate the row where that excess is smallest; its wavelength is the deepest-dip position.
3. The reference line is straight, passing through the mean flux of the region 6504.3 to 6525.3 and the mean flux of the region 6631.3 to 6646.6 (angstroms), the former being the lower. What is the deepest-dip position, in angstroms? 6493.83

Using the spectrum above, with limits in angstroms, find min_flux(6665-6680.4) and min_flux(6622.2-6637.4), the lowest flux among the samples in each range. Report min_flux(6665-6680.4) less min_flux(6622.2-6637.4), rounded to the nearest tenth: -0.1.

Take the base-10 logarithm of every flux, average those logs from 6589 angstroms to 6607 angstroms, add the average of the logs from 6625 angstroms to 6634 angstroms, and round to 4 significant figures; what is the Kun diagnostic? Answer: 2.601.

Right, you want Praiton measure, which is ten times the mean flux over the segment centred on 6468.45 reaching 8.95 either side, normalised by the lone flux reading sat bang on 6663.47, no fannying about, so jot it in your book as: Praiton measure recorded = 10.4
